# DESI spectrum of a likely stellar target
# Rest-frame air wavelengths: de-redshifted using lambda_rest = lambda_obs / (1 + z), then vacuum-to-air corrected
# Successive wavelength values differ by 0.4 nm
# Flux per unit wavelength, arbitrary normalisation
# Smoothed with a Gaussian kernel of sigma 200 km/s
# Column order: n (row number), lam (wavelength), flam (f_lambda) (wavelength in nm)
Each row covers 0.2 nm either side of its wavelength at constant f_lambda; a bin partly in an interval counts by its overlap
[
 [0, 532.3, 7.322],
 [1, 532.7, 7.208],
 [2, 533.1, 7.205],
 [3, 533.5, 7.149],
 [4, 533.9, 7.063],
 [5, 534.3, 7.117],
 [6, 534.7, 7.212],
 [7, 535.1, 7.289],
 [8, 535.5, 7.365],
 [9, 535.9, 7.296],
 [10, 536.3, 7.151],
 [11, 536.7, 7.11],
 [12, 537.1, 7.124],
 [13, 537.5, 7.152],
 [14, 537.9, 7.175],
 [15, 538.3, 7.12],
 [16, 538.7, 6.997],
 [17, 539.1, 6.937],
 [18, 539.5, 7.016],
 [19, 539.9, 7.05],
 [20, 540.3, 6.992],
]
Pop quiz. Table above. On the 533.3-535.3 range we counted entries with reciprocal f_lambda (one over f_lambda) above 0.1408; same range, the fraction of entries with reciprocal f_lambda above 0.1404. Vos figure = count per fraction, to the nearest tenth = 2.5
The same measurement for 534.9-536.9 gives 0.0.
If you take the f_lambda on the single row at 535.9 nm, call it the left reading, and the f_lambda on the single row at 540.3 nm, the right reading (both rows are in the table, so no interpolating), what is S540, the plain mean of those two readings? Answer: 7.14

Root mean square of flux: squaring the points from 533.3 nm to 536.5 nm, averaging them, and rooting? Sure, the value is 7.21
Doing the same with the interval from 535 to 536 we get 7.32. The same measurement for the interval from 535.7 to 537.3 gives 7.17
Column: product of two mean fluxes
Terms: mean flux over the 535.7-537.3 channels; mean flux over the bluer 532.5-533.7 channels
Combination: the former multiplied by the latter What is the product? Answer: 51.5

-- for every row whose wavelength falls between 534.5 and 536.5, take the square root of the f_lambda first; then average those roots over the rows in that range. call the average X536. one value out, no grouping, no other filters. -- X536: 2.69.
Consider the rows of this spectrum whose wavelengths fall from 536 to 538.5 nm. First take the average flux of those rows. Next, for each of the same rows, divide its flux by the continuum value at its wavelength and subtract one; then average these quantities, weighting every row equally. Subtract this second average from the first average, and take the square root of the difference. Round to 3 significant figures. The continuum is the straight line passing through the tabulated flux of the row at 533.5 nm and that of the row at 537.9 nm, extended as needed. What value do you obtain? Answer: 2.67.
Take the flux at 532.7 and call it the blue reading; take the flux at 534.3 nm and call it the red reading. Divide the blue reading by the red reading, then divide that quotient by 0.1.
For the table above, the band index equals 10.1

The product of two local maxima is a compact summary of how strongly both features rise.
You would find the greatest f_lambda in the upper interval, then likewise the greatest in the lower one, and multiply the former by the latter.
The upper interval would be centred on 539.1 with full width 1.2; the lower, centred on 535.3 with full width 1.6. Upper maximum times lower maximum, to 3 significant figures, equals 51.7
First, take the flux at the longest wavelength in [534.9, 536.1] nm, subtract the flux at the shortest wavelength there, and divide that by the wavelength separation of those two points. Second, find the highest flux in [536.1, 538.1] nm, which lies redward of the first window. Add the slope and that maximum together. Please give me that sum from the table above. 7.18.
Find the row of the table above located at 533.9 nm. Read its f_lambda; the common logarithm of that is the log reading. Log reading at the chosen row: 0.849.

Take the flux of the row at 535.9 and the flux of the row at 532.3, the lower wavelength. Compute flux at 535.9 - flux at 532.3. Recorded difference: -0.026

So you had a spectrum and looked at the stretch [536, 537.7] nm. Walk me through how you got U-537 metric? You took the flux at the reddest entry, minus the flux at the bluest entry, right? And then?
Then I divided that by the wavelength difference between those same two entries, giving 0.00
